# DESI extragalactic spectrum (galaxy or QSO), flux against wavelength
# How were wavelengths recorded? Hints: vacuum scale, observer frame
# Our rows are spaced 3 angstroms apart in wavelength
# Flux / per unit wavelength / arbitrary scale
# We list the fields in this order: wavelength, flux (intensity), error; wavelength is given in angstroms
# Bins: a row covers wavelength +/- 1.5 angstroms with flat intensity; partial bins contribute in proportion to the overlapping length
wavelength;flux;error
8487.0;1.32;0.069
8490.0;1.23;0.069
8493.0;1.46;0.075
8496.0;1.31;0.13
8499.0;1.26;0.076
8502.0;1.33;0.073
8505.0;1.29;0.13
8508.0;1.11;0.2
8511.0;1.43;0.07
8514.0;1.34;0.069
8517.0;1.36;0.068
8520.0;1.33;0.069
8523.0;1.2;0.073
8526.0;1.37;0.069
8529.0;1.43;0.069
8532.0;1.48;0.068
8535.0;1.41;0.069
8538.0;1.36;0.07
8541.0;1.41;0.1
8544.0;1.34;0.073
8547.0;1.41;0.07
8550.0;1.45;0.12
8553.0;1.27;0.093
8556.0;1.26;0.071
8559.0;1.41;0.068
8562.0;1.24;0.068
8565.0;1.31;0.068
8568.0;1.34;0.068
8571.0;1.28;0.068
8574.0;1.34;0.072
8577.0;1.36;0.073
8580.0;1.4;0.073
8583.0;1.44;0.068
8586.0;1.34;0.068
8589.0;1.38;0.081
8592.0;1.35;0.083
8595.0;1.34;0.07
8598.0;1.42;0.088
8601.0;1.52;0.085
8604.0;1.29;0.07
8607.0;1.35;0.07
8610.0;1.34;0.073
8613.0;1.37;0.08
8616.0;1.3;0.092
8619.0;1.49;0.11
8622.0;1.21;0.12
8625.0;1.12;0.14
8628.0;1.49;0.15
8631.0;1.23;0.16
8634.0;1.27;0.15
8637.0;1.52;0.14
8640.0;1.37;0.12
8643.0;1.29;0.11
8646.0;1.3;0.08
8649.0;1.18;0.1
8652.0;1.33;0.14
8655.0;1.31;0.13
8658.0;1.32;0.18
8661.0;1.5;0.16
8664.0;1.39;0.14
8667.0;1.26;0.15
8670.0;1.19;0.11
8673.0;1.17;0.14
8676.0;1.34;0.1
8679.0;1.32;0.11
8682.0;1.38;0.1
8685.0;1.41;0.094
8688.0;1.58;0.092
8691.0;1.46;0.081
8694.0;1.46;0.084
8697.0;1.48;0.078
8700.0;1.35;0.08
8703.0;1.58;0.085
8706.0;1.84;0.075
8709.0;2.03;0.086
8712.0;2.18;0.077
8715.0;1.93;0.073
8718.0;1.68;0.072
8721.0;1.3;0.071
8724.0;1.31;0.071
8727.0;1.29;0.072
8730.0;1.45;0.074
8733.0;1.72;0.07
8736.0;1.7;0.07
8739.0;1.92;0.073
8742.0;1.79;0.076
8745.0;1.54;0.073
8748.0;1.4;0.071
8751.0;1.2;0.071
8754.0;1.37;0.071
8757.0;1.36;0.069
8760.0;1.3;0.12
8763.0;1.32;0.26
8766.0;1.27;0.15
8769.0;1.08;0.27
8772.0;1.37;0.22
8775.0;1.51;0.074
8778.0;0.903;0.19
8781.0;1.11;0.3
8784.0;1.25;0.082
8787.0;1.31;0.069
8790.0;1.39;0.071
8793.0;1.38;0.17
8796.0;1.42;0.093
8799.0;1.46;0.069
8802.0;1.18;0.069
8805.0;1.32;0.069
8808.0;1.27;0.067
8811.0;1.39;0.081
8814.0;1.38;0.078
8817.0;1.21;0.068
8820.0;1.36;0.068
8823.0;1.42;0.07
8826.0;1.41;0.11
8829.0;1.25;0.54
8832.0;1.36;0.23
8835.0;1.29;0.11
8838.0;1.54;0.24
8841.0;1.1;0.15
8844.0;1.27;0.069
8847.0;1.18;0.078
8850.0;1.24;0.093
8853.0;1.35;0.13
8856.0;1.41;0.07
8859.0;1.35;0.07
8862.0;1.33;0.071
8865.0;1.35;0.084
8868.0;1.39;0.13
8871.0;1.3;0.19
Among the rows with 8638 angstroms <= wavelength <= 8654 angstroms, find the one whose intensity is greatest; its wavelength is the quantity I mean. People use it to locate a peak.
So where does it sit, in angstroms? 8640.0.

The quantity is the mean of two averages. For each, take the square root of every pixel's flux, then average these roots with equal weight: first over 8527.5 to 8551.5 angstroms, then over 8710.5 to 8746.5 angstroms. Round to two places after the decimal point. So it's 1.23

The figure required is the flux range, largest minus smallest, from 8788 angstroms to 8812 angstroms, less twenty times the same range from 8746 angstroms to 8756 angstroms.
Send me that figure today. -3.7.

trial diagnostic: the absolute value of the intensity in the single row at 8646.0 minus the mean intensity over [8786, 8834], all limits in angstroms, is 0.044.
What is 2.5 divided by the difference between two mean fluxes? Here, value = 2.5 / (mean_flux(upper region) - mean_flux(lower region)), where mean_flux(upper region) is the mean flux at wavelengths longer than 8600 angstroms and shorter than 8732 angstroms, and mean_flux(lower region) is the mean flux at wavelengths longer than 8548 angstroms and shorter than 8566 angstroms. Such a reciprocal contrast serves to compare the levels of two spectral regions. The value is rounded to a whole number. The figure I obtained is 26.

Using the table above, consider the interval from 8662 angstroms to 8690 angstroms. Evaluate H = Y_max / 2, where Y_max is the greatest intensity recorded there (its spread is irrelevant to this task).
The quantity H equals 0.79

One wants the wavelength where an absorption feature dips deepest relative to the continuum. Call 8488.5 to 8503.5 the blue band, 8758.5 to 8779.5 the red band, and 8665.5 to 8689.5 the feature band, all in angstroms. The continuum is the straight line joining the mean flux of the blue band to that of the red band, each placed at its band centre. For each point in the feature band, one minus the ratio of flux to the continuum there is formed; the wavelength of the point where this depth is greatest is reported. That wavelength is 8673.0 angstroms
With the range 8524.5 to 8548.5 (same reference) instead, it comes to 8544.0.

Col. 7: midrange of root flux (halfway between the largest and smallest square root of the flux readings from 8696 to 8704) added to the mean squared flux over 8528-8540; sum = 3.2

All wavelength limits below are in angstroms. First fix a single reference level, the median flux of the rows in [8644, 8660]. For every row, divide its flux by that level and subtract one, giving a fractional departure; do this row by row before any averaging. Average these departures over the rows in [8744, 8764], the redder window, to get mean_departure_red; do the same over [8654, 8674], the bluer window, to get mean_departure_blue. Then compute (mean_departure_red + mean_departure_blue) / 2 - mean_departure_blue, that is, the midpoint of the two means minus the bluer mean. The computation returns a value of 0.02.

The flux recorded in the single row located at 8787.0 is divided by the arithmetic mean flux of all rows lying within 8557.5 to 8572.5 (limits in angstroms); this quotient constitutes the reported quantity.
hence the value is 1.00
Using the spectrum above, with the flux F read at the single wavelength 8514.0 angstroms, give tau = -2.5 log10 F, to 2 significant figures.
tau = -0.32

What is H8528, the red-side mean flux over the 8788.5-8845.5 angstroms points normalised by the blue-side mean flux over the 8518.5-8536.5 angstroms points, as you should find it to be 0.98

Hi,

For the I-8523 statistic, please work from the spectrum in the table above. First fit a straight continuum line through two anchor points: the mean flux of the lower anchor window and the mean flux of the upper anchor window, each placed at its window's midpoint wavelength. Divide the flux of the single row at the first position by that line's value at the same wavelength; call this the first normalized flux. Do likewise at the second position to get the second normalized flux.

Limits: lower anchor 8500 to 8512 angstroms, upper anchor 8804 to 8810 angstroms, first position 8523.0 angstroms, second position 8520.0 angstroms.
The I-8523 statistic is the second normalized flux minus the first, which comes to 0.10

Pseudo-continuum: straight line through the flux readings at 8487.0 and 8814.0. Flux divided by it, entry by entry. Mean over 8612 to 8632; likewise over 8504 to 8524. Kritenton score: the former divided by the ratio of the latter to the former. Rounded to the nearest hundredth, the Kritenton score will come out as 0.98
